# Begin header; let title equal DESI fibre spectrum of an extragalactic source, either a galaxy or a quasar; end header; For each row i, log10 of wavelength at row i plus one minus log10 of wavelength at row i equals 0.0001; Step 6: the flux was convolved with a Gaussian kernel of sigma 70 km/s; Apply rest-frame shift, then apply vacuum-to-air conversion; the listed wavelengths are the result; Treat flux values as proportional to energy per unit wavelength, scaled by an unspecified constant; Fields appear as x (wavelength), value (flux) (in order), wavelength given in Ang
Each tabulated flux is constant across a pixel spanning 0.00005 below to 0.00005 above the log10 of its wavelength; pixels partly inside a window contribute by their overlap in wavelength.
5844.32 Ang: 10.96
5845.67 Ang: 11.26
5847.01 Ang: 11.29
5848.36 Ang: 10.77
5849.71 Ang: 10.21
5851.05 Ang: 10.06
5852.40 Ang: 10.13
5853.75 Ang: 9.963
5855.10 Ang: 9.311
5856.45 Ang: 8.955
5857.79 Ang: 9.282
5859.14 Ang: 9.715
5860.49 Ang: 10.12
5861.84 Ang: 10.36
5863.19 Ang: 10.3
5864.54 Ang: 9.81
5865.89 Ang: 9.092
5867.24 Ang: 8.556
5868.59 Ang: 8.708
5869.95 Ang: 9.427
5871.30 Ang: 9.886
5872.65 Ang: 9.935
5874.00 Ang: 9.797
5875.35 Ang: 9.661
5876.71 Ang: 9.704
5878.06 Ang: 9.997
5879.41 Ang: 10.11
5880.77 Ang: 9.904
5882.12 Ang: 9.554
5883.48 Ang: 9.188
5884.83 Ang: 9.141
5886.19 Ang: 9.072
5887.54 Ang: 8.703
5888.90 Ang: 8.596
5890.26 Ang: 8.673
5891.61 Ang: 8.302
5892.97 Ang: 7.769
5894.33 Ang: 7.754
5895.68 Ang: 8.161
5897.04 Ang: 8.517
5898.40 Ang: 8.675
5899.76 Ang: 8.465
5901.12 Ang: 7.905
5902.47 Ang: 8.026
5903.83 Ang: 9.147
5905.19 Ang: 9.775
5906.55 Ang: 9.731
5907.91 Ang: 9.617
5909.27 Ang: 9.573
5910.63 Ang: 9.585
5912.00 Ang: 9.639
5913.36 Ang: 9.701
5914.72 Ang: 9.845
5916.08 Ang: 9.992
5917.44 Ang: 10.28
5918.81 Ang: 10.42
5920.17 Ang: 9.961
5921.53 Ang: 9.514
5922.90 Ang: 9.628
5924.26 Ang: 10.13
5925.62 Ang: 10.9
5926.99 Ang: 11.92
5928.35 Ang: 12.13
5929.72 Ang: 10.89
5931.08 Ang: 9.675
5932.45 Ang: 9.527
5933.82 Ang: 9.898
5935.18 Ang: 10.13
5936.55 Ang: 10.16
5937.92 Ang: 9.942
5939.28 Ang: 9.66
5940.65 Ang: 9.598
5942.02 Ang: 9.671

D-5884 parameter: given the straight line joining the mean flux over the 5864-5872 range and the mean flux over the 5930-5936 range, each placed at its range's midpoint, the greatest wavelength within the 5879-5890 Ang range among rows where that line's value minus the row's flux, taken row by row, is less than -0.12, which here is 5882.12 Ang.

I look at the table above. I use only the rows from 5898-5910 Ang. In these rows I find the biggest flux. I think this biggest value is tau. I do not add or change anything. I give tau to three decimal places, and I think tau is 9.775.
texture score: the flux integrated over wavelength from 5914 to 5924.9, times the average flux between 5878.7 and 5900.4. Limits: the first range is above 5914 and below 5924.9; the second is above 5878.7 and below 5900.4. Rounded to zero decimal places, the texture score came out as 955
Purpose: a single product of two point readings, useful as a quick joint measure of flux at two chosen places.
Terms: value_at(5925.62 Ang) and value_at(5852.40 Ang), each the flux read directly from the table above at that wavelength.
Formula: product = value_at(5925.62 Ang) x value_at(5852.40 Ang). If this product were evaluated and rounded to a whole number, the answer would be 110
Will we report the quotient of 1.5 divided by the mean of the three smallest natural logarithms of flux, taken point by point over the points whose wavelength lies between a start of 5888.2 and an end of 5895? 0.72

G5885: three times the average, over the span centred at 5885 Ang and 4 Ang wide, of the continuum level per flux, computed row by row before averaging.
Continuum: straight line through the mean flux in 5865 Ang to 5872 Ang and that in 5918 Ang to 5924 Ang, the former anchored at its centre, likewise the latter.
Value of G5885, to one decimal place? 3.1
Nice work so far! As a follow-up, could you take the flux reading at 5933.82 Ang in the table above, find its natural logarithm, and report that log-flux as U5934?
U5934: 2.29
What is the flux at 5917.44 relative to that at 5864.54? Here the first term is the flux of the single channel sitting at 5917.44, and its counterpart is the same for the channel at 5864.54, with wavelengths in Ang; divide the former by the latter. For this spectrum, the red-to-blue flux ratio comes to 1.05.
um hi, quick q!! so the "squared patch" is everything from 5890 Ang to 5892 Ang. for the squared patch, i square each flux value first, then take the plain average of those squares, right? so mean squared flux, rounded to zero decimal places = 72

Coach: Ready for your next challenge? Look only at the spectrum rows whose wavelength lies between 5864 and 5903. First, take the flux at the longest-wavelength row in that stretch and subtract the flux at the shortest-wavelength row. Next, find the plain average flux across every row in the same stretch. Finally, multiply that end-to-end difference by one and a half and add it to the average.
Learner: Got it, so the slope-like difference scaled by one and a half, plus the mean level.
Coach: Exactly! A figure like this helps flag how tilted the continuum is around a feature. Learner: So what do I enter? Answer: 6.3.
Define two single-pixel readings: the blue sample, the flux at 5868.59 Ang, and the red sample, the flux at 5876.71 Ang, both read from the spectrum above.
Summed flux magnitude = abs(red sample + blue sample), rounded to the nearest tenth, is 18.4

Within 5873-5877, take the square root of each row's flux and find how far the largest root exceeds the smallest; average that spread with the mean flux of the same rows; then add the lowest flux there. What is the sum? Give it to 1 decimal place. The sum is 14.5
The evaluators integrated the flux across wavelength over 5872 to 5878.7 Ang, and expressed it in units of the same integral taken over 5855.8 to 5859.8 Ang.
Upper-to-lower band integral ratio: 1.8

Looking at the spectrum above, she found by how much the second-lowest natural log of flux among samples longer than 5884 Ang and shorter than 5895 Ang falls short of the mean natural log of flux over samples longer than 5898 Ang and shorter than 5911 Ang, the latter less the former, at 0.150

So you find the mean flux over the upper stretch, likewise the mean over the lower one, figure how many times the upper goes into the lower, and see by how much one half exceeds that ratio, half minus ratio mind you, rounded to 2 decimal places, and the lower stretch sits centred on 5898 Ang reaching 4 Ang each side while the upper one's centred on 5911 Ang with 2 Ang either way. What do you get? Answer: -0.36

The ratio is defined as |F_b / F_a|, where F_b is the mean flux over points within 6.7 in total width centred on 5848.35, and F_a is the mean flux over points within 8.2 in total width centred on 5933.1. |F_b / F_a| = 1.07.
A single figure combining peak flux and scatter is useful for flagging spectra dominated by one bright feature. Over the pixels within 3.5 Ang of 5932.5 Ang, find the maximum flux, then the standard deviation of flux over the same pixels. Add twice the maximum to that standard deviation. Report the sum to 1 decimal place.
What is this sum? 22.3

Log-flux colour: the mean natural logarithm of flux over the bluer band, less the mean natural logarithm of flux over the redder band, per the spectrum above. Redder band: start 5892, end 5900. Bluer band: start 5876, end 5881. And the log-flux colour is 0.19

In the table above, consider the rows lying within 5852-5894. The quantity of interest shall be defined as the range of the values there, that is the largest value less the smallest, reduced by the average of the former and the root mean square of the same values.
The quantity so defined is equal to -3.42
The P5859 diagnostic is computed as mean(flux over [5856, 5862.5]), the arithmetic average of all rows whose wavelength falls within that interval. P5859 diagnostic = 9.7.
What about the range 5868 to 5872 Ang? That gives 9.3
